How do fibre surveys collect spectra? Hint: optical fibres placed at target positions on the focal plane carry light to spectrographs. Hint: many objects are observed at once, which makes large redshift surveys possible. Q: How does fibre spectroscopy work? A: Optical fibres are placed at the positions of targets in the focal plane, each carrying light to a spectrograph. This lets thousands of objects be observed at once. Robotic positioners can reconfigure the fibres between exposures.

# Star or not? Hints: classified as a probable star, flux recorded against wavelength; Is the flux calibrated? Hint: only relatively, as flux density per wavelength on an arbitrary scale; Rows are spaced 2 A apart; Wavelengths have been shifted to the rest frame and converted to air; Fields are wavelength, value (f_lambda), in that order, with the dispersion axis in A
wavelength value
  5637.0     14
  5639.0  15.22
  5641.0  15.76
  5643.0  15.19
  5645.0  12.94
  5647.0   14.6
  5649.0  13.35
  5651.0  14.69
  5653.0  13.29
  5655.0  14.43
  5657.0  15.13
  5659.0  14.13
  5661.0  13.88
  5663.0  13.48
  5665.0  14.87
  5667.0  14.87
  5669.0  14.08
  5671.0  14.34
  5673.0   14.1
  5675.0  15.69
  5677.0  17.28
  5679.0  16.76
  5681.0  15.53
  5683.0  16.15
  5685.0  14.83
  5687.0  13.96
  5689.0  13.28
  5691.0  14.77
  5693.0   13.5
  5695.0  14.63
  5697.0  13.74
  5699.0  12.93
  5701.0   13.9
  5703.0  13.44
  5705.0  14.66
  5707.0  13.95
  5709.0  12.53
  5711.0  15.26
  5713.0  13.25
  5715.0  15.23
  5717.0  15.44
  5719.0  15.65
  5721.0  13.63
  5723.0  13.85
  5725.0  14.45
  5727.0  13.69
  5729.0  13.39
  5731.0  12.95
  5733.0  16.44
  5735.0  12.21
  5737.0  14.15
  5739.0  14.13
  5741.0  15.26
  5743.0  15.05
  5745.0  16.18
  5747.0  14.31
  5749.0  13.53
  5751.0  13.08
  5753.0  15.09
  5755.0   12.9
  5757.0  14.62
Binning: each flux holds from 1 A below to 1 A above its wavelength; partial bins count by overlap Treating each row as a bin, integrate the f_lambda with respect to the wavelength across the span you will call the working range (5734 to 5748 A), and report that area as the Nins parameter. 203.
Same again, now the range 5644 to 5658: 197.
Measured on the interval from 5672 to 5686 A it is 221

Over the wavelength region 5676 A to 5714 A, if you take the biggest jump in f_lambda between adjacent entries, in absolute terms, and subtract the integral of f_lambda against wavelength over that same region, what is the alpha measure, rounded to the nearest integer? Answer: -546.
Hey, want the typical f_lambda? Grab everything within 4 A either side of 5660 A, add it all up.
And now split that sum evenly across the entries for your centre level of 14.2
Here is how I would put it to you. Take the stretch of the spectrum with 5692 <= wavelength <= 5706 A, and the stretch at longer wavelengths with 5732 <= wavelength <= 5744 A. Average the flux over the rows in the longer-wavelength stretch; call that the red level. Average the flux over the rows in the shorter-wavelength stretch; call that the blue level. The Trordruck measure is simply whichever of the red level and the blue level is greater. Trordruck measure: 14.54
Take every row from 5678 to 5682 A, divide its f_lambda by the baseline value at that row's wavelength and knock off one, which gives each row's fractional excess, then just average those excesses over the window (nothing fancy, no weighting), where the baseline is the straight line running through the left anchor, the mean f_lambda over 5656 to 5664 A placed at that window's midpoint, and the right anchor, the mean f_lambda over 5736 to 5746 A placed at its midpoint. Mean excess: 0.12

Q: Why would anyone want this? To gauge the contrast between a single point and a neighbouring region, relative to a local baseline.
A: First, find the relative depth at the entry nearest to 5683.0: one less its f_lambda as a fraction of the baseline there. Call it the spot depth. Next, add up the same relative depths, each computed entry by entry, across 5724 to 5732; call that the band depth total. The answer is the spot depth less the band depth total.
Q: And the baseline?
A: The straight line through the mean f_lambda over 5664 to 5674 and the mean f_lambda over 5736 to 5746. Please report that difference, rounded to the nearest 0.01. -0.44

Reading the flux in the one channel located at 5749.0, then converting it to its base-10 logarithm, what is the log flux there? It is 1.13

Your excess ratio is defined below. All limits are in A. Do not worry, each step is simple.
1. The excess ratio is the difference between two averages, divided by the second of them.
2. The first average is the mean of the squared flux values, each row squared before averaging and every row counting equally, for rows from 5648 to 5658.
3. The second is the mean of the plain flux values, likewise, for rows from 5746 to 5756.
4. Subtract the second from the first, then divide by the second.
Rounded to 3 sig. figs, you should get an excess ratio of 13.6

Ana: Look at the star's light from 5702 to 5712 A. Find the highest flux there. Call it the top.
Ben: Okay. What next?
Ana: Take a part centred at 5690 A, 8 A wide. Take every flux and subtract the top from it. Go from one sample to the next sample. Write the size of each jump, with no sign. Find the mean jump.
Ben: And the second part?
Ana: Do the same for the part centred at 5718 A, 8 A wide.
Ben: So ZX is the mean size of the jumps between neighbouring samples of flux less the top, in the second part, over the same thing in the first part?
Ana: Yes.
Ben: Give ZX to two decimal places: 0.71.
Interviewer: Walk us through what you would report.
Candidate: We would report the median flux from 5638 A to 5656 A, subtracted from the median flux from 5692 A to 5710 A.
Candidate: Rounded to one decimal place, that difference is -0.9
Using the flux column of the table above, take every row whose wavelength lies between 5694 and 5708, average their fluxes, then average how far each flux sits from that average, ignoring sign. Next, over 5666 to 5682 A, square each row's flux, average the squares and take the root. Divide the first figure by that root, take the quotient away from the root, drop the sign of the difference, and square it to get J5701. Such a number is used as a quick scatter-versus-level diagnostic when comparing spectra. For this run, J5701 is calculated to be 235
